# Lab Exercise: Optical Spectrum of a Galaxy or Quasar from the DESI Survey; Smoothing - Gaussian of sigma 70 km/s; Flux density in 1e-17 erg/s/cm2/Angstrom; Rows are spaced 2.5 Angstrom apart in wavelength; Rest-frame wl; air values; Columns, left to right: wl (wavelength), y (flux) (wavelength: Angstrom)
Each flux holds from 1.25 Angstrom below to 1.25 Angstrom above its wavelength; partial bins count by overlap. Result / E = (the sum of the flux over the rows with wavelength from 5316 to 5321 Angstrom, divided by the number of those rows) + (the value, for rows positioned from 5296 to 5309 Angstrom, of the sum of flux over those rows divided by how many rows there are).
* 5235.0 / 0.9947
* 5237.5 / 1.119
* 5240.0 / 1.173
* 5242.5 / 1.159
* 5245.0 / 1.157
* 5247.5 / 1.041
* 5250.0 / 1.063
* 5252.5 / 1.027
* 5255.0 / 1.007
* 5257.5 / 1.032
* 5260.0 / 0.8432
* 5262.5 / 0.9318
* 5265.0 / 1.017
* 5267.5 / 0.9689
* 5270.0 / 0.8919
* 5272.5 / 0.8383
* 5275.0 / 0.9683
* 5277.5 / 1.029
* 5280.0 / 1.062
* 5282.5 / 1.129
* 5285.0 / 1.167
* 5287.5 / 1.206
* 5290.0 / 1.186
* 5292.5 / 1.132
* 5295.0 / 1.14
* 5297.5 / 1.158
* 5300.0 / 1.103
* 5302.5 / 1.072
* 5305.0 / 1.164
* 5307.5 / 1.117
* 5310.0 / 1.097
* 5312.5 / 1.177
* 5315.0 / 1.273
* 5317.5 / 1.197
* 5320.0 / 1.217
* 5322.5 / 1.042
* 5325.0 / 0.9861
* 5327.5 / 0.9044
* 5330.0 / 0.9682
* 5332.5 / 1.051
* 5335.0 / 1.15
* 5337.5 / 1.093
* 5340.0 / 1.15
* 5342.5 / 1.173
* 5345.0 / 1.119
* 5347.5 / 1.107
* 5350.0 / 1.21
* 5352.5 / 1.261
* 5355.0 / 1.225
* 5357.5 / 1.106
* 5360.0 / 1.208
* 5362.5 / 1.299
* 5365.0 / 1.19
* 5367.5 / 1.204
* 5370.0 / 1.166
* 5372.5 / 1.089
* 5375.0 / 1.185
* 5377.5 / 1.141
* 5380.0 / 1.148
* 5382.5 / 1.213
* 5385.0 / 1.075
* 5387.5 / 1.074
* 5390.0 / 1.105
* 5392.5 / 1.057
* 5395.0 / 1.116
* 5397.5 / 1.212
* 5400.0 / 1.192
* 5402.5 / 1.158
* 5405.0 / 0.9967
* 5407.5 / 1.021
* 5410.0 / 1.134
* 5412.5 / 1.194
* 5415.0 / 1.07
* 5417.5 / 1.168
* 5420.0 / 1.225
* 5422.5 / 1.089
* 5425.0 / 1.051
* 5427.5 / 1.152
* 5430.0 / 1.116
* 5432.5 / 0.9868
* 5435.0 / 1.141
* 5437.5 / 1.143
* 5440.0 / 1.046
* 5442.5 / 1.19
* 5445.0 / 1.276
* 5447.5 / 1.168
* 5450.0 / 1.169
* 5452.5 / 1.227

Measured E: 2.33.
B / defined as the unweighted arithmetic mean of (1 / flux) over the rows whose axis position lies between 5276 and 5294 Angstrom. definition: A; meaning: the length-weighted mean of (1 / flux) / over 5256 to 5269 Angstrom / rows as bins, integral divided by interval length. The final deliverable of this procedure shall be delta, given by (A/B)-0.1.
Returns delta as 1.08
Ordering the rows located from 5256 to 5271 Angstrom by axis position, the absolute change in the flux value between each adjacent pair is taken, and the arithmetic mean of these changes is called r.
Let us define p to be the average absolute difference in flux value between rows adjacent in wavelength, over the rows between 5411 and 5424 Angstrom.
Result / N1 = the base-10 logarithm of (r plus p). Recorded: -0.70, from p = 0.104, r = 0.098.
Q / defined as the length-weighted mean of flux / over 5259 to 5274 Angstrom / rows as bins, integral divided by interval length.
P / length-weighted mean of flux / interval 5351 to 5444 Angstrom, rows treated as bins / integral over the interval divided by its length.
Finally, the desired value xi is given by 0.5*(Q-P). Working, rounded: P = 1.140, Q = 0.917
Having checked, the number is -0.11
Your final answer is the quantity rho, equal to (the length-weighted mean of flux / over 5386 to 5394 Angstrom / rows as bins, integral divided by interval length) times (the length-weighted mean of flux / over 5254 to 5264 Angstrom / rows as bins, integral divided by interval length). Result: 1.03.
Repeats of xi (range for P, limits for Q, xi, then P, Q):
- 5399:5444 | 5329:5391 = 0.02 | 1.116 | 1.149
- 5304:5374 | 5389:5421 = -0.01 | 1.141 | 1.126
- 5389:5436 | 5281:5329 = 0.01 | 1.115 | 1.129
